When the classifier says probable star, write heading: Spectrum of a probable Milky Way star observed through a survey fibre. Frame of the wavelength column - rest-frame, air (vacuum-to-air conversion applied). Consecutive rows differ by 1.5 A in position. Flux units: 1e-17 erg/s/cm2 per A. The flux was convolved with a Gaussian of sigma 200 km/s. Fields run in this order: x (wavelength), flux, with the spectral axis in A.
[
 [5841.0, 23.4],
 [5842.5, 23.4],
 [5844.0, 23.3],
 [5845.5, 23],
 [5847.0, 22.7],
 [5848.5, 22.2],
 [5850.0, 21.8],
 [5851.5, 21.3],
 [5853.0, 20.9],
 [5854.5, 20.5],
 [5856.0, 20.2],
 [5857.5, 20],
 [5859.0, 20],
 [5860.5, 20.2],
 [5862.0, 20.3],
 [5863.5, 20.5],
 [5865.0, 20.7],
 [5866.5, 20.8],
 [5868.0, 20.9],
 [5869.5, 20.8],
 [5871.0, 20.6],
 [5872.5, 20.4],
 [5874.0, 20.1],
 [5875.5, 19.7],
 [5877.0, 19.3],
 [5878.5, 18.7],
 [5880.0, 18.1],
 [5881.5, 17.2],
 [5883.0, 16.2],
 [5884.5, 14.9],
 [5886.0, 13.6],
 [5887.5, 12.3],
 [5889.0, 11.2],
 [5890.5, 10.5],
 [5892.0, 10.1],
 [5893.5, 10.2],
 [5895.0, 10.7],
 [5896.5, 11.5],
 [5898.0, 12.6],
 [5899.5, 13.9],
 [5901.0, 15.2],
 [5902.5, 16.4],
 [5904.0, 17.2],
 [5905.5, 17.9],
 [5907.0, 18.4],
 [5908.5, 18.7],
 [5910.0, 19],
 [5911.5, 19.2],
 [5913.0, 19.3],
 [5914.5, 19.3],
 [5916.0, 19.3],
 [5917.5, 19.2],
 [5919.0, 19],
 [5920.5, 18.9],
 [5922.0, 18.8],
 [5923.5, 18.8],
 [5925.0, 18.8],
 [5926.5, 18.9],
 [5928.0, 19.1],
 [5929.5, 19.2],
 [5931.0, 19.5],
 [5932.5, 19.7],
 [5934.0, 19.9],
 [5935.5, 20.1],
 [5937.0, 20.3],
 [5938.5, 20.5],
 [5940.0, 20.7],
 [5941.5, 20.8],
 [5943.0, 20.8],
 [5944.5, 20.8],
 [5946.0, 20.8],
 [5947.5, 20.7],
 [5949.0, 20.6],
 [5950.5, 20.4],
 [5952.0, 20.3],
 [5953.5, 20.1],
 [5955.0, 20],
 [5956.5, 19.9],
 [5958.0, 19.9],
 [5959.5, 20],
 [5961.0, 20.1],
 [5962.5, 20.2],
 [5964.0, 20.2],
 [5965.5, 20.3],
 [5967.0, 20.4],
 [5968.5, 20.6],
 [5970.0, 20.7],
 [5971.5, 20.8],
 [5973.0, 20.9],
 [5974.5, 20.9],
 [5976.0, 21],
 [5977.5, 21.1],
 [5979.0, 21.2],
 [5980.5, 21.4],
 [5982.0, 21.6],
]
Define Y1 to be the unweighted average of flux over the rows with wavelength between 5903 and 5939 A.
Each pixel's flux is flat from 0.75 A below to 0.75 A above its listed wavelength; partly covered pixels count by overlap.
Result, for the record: 19.1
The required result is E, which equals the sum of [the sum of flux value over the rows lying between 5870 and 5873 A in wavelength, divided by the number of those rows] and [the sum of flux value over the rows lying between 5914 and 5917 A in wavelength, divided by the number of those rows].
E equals 39.8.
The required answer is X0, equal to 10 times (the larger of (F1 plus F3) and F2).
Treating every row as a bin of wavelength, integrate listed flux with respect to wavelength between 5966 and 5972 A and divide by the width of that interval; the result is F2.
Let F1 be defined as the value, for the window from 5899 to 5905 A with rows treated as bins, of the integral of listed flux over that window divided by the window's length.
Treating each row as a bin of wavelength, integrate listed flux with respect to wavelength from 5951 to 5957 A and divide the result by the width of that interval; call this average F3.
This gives 359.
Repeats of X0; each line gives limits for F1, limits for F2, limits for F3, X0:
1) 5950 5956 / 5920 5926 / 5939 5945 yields 409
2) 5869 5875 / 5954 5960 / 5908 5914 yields 395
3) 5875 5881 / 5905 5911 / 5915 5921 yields 380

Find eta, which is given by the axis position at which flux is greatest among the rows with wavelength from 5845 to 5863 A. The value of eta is 5845.5 A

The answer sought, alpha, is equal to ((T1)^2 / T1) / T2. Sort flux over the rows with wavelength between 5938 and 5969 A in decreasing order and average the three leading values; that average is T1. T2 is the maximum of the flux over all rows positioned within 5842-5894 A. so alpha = 0.89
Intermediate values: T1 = 20.8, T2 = 23.4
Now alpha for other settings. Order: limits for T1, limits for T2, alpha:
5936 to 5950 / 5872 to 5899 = 1.02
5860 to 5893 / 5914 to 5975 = 1.00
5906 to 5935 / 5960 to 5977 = 0.94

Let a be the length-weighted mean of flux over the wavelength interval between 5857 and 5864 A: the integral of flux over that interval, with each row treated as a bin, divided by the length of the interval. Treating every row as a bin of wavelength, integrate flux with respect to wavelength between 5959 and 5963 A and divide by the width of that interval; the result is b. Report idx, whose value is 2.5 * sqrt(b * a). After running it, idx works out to 50.4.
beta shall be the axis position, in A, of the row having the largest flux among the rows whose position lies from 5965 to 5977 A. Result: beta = 5976.0 A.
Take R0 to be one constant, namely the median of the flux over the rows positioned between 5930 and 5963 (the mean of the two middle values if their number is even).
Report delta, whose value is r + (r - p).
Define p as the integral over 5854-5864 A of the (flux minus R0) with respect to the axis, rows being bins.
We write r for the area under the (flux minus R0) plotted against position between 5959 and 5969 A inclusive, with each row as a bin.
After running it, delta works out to 0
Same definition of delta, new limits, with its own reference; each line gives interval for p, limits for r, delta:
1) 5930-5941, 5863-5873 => 10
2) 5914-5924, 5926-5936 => -3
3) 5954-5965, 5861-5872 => 11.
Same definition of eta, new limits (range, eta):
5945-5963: 5946.0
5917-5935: 5934.0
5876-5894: 5877.0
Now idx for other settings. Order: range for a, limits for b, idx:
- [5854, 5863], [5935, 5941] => 50.8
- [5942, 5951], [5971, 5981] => 52.2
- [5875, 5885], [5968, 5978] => 48.1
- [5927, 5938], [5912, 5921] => 48.6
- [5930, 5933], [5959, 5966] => 49.6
